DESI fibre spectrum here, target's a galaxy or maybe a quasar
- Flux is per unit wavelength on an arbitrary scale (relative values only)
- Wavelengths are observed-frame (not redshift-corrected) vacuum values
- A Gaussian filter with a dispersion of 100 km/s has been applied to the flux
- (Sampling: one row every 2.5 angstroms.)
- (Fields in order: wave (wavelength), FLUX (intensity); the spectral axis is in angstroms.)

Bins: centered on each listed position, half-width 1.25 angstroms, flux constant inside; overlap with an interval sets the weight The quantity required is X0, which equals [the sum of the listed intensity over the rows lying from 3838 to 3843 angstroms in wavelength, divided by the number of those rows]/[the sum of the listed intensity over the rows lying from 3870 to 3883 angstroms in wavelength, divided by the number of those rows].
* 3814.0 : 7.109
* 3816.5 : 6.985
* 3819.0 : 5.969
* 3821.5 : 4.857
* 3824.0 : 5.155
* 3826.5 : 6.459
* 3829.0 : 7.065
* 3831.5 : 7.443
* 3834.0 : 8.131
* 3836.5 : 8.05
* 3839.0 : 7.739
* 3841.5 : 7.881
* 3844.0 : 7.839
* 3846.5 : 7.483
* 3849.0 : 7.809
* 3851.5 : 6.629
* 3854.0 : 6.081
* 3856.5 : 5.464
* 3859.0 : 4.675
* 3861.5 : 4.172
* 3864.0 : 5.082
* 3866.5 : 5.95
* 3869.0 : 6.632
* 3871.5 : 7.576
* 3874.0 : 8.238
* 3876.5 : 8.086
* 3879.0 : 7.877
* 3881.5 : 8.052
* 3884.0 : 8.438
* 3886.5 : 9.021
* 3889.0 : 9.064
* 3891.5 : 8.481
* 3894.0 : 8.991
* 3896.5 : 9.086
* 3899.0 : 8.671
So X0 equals 0.98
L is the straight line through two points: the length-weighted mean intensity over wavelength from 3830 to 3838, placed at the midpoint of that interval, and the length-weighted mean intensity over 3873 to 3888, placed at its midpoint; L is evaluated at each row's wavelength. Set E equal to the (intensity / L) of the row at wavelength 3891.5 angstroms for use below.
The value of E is 1.01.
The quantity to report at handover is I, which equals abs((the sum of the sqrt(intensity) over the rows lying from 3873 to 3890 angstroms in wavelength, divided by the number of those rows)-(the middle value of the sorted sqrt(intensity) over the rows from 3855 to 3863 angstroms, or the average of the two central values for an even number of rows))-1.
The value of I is -0.27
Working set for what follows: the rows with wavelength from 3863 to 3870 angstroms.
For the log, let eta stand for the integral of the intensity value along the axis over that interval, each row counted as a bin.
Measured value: 41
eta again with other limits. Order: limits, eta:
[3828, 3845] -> 132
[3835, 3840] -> 40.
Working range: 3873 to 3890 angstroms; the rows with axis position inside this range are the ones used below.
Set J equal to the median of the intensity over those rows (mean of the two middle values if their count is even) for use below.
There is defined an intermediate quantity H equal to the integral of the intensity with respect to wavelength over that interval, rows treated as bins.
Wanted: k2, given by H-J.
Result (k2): 134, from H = 143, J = 8.2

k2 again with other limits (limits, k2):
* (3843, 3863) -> 118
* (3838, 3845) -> 47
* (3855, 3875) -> 113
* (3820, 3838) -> 114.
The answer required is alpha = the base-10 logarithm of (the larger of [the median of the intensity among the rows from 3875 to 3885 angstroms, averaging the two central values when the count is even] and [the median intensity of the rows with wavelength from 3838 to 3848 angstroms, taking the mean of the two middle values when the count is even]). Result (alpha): 0.907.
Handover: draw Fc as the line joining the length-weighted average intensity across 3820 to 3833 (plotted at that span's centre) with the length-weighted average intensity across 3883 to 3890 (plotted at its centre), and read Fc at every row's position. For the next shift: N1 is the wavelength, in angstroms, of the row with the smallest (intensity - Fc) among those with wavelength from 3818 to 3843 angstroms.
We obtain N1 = 3821.5 angstroms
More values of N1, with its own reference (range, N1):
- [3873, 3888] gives 3879.0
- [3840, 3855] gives 3854.0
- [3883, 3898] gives 3891.5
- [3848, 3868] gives 3861.5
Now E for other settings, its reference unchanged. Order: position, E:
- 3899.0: 1.02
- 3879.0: 0.95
